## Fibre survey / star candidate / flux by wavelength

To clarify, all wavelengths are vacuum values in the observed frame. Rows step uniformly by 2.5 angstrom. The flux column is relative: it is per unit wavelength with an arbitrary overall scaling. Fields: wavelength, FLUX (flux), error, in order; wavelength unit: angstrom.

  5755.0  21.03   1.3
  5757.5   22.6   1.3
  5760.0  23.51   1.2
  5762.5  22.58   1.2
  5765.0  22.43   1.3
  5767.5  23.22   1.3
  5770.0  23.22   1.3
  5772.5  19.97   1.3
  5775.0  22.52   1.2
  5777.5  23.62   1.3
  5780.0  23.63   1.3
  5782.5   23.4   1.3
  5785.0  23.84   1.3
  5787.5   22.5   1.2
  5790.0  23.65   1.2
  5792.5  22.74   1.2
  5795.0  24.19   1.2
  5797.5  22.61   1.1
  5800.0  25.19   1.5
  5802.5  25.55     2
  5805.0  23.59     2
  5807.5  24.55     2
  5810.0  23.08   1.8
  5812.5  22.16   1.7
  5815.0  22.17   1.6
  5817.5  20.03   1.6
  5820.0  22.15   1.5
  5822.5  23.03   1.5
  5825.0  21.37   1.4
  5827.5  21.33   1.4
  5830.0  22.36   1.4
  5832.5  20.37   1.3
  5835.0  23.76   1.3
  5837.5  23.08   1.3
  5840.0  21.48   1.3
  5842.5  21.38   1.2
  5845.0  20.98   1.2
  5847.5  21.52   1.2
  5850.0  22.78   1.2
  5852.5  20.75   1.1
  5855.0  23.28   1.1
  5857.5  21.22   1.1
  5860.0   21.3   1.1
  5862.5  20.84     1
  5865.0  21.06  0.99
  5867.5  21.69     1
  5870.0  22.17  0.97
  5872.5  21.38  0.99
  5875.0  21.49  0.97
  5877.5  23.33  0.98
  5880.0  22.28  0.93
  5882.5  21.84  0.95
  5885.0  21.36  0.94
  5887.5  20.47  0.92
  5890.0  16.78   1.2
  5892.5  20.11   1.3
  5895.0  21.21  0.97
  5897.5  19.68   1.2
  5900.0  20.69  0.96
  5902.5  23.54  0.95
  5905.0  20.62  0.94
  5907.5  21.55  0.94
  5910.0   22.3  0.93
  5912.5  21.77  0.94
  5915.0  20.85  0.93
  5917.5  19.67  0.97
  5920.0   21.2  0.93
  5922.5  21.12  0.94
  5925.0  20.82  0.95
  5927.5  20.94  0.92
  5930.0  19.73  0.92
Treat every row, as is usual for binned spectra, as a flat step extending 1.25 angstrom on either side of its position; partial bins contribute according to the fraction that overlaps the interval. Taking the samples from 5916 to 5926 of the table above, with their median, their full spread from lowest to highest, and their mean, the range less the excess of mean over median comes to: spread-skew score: 1.8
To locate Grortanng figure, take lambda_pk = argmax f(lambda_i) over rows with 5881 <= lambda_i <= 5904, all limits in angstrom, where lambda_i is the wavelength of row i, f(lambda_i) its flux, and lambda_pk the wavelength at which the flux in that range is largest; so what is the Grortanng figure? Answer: 5902.5 angstrom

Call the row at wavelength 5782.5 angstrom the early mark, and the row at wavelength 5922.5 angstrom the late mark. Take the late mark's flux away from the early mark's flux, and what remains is 2.3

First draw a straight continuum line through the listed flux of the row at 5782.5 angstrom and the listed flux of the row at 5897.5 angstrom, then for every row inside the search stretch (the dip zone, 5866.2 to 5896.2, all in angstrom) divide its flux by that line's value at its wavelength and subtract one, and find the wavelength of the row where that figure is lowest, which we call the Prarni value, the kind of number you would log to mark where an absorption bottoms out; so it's 5890.0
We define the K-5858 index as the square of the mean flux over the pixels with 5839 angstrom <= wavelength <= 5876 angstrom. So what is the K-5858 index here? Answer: 465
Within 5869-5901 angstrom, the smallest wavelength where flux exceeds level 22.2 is 5877.5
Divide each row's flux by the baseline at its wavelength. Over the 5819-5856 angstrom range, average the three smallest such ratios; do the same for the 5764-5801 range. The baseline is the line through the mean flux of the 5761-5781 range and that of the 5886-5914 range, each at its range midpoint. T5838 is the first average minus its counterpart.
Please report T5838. 0.003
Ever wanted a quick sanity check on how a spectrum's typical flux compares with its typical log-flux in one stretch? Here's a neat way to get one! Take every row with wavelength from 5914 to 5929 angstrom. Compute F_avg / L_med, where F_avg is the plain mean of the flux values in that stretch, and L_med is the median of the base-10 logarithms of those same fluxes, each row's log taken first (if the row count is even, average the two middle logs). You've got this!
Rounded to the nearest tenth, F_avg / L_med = 15.7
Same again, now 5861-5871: 16.1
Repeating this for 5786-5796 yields 17.0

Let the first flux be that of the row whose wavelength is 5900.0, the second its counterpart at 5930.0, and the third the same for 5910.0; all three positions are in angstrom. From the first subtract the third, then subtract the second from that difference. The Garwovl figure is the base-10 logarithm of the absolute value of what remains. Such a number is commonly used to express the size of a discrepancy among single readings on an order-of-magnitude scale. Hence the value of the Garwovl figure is 1.33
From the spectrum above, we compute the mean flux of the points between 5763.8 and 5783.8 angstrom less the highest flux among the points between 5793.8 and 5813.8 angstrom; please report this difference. -2.8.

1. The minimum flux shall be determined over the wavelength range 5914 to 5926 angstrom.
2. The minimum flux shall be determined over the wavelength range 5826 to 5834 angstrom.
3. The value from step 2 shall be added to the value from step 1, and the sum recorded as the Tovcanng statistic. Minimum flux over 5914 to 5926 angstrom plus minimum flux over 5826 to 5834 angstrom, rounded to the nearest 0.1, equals 40.0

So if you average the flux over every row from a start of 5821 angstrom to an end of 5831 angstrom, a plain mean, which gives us 22.0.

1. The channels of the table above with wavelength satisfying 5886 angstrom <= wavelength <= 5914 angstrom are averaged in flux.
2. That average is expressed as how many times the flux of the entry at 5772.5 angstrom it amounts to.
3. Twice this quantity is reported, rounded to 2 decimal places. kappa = 2.08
